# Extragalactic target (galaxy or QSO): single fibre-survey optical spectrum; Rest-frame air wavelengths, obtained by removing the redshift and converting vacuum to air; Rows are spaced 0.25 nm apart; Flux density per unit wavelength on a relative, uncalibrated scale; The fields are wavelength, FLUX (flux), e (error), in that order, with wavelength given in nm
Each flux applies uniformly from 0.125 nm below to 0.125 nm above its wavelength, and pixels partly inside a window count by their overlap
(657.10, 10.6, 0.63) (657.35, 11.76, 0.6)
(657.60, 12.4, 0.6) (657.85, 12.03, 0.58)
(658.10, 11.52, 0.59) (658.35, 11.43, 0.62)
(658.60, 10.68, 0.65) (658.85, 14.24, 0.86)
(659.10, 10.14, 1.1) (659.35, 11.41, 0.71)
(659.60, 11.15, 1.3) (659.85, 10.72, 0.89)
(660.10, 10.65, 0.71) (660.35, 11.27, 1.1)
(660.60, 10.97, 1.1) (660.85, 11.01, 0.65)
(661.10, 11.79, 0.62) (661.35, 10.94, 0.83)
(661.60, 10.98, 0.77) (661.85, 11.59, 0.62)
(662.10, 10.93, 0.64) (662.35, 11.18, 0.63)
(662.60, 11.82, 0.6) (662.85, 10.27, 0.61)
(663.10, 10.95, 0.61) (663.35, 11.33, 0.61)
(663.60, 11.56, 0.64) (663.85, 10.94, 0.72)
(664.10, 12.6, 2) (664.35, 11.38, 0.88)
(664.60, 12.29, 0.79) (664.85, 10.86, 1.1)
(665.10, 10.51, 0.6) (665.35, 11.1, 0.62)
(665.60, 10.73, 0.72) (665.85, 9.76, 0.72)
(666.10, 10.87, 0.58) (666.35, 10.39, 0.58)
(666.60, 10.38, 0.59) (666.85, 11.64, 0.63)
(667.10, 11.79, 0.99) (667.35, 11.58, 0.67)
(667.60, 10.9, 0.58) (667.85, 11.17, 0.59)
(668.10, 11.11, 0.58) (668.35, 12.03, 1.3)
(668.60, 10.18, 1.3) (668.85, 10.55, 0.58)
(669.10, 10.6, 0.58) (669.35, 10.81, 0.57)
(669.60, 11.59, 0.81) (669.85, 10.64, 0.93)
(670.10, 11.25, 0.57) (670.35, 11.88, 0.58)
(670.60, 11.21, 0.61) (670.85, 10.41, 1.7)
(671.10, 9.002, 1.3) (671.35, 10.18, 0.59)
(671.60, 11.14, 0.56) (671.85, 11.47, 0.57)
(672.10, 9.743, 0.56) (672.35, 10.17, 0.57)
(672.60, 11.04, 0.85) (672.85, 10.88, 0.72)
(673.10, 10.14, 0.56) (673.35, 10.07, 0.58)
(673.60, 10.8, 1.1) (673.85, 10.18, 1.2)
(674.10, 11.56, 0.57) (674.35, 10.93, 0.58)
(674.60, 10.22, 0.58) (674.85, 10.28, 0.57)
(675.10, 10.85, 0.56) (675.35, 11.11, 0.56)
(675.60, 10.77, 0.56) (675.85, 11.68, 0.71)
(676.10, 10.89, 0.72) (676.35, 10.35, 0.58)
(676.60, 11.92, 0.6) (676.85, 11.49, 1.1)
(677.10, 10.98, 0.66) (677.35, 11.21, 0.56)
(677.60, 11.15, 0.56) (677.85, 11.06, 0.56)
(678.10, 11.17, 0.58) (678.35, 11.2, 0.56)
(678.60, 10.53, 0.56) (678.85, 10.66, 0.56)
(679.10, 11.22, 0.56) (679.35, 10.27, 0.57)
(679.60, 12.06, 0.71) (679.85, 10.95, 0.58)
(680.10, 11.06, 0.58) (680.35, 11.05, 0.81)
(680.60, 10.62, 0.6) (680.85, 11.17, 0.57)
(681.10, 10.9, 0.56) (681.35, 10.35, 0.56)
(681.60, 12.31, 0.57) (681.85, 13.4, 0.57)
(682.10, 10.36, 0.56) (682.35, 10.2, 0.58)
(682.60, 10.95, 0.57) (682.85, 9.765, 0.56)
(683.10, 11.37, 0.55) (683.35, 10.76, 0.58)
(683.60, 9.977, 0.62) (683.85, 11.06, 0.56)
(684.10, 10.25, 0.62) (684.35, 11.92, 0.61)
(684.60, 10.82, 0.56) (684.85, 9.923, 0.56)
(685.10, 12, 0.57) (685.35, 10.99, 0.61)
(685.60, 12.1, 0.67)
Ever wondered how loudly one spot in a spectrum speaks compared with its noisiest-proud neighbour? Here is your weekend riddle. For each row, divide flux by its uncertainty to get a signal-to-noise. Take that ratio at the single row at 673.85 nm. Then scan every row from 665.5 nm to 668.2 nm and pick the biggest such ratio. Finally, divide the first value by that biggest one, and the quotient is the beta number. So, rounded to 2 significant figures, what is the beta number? 0.44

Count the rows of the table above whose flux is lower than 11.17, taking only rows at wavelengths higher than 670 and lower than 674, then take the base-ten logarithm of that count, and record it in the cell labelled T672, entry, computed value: 1.08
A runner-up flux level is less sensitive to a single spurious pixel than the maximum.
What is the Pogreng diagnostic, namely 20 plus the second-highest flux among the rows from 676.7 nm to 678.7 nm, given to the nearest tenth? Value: 31.2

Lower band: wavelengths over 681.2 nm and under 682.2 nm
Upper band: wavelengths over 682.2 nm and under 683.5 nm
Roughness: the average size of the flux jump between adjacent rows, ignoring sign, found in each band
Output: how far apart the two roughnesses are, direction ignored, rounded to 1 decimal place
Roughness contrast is 1.0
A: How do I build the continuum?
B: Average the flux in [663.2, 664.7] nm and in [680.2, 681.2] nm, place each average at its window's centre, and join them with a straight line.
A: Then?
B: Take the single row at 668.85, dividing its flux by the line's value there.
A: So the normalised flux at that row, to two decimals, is 0.92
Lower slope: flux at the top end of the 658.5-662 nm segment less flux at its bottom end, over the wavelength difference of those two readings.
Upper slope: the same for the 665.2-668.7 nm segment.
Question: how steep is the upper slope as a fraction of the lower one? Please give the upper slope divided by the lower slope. -1.0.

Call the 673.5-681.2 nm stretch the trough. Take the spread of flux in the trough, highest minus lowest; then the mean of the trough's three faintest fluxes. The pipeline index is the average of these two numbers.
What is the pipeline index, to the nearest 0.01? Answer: 6.05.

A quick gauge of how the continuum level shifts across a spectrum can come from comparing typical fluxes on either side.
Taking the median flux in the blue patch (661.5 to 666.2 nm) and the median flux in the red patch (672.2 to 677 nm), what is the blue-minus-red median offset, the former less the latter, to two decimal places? 0.13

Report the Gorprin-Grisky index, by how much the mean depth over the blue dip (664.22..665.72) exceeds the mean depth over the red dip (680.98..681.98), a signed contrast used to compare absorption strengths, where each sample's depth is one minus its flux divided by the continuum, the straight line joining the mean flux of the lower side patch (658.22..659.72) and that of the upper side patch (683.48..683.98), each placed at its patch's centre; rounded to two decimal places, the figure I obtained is 0.12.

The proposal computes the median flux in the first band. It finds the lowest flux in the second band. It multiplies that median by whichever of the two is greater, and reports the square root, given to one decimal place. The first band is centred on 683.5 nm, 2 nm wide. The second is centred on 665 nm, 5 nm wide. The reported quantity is 10.9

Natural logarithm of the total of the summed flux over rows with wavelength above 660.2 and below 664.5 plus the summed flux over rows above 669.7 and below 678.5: 6.35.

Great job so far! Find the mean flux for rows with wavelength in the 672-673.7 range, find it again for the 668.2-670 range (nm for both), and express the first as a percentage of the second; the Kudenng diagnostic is 95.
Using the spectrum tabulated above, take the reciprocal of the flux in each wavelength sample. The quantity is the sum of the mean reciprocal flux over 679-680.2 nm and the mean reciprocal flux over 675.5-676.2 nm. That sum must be 0.180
